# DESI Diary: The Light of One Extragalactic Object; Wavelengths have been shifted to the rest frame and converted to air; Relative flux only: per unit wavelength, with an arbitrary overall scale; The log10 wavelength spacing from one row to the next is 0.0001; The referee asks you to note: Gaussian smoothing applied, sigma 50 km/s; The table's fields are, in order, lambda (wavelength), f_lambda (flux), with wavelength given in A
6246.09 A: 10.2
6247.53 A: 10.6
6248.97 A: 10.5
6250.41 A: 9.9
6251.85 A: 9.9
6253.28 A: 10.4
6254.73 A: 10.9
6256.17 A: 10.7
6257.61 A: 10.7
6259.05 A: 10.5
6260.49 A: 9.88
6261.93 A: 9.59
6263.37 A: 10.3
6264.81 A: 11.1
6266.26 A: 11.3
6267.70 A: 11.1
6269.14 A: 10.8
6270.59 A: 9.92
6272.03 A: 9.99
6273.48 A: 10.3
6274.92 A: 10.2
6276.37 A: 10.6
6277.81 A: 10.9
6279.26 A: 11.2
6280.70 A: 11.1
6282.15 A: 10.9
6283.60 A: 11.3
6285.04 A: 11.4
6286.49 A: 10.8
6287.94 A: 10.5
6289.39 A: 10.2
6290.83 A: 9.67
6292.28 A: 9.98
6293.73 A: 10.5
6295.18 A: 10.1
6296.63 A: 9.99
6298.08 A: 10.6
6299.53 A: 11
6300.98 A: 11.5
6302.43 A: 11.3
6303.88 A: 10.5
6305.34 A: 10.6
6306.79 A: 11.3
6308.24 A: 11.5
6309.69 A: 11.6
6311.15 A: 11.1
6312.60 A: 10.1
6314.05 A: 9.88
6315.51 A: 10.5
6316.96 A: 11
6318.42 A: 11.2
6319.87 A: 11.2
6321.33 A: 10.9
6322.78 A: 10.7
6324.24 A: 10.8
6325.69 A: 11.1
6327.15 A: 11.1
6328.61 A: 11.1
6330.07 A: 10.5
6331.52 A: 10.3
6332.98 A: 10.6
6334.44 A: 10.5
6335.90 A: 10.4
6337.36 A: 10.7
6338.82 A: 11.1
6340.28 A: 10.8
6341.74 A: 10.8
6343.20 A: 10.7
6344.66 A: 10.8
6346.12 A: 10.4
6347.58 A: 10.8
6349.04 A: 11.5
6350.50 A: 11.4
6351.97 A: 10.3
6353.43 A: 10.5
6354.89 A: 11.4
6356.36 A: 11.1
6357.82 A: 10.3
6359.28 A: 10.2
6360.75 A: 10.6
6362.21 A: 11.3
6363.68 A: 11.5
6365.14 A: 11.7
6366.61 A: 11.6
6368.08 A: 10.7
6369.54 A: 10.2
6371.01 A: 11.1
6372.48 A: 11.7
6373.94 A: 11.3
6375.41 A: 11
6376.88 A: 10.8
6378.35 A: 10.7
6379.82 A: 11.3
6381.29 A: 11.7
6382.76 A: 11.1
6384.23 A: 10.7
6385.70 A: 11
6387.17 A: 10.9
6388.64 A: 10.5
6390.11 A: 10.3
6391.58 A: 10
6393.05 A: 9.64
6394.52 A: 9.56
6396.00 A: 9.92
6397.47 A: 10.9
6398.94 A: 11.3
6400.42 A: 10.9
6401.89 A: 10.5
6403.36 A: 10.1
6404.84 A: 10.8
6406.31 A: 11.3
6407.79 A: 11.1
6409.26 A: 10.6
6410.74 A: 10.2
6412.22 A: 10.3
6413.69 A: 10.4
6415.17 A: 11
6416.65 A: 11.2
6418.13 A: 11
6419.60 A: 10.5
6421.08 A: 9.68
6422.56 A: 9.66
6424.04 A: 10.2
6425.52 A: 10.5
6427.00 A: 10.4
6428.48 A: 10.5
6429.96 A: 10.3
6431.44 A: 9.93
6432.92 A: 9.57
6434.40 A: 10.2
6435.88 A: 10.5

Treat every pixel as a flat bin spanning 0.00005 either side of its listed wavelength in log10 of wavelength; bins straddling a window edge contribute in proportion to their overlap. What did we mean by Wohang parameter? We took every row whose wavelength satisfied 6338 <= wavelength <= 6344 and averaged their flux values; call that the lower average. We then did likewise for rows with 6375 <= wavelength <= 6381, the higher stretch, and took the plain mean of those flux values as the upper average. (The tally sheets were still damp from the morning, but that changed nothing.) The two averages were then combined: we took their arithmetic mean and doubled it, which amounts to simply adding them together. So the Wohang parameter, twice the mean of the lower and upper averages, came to 21.8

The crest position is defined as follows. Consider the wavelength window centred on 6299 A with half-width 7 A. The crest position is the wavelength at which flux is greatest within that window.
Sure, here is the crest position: 6300.98 A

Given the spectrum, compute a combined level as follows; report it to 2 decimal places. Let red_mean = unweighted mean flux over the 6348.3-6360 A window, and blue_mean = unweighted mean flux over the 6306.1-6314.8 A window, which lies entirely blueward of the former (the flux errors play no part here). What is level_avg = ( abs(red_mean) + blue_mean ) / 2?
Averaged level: 10.88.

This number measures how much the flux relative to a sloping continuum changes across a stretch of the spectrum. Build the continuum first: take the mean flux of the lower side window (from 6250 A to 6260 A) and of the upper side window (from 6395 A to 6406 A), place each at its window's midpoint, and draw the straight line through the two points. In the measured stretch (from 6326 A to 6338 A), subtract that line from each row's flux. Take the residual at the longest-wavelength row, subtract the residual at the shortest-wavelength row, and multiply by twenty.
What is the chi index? -8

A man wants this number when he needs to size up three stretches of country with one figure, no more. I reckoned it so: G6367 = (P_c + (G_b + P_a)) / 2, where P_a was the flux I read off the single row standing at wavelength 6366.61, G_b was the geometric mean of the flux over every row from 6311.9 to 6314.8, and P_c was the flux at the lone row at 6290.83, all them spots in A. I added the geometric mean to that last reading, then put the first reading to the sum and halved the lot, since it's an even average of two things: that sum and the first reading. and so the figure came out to 15.6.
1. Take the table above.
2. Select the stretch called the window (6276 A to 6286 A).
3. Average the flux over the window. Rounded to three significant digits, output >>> 11.1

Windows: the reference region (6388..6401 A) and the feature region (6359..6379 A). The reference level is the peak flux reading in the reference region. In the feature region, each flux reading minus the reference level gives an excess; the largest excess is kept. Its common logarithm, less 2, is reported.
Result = -2.40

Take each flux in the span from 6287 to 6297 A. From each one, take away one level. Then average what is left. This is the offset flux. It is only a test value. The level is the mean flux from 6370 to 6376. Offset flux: -1.1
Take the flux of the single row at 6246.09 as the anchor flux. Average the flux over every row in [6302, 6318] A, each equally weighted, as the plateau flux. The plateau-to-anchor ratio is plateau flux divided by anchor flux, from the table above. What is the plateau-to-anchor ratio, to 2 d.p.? 1.06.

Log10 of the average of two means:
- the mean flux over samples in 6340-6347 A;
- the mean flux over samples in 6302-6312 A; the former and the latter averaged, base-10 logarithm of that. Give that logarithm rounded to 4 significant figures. 1.038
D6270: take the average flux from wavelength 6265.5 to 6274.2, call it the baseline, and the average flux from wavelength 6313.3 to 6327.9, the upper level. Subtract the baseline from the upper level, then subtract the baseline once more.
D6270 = -10.3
